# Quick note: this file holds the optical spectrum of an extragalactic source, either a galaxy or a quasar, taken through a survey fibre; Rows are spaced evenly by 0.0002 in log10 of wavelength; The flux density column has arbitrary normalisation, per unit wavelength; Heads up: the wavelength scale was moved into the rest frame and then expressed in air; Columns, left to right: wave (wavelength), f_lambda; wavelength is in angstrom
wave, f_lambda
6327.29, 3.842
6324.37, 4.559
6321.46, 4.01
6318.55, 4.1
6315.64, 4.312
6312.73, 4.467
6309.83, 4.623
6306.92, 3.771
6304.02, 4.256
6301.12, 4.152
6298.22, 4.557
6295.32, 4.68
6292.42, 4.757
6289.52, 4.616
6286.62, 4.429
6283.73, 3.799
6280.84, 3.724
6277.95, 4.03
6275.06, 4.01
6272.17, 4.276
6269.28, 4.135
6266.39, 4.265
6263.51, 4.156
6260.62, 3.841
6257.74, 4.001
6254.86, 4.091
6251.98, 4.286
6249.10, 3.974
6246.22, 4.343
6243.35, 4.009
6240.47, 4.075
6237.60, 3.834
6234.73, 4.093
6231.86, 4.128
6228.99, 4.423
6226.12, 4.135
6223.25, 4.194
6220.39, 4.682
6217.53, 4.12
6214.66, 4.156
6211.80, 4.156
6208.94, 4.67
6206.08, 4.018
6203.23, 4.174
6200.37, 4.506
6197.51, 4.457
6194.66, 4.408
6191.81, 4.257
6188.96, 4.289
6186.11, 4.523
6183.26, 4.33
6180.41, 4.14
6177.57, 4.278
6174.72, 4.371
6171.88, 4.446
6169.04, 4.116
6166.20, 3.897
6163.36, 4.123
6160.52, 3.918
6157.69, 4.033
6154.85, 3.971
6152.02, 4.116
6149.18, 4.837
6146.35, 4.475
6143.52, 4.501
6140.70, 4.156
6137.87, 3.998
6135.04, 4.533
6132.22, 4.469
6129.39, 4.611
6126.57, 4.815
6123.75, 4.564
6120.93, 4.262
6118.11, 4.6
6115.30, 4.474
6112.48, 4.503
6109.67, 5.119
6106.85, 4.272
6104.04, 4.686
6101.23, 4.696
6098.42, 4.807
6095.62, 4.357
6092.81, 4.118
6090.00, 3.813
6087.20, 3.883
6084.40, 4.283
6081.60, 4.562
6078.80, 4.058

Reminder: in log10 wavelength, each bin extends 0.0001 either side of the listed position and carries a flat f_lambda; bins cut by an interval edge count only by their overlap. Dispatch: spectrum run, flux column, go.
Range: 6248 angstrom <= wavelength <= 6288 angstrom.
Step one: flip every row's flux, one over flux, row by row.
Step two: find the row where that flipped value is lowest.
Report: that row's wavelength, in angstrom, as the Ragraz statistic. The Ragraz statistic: 6286.62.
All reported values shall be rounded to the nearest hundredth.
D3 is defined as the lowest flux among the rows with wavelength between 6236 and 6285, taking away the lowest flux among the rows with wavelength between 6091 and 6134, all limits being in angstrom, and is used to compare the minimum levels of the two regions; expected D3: -0.39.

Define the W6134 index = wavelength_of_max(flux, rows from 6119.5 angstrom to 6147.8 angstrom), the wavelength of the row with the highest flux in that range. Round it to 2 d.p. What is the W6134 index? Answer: 6126.57 angstrom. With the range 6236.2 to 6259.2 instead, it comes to 6246.22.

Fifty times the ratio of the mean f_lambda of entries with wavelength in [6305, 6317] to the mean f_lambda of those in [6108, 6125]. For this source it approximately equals 46.8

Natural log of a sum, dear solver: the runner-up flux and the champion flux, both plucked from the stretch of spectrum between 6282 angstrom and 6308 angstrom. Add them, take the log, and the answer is 2.24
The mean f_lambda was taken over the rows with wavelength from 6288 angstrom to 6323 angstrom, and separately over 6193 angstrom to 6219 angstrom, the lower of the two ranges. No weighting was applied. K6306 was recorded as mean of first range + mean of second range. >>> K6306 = 8.65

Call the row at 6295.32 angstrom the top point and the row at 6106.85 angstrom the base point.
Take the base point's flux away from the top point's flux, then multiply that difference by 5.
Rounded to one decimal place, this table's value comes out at 2.0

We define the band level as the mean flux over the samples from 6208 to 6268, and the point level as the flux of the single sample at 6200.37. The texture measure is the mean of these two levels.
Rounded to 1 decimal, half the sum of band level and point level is 4.3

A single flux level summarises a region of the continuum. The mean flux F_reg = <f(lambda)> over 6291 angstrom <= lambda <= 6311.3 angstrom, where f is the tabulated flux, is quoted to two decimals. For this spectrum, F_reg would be 4.40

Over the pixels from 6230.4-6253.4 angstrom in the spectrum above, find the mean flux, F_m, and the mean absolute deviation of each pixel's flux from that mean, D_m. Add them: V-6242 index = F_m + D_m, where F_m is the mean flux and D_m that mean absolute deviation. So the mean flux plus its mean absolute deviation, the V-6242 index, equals 4.21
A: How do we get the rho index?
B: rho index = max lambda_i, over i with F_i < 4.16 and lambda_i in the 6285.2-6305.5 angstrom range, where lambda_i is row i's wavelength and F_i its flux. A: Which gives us 6301.12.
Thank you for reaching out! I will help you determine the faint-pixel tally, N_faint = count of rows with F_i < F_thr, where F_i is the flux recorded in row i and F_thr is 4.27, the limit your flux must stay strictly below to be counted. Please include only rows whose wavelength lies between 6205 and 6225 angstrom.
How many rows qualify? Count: 5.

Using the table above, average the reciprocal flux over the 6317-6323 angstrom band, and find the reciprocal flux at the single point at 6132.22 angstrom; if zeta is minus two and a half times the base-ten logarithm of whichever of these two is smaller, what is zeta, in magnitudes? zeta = 1.63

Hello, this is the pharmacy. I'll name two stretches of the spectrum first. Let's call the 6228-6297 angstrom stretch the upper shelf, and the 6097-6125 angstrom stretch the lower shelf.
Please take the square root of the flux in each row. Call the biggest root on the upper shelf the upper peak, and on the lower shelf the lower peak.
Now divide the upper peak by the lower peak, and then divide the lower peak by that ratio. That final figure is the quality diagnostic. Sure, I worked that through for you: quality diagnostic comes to 2.35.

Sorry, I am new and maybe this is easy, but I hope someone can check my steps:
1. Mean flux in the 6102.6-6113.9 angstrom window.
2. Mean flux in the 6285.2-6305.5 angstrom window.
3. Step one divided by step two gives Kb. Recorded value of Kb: 1.03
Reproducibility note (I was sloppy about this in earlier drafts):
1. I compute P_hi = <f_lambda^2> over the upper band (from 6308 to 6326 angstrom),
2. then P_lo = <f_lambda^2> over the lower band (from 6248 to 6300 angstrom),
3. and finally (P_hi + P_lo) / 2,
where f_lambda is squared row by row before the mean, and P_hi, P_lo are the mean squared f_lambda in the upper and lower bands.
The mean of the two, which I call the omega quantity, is 18.3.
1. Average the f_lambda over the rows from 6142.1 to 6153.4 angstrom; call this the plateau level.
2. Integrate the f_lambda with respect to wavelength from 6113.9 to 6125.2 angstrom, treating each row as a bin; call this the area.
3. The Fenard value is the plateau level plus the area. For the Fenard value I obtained 55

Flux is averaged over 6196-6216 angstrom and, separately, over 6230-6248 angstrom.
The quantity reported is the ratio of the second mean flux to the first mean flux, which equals 0.95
